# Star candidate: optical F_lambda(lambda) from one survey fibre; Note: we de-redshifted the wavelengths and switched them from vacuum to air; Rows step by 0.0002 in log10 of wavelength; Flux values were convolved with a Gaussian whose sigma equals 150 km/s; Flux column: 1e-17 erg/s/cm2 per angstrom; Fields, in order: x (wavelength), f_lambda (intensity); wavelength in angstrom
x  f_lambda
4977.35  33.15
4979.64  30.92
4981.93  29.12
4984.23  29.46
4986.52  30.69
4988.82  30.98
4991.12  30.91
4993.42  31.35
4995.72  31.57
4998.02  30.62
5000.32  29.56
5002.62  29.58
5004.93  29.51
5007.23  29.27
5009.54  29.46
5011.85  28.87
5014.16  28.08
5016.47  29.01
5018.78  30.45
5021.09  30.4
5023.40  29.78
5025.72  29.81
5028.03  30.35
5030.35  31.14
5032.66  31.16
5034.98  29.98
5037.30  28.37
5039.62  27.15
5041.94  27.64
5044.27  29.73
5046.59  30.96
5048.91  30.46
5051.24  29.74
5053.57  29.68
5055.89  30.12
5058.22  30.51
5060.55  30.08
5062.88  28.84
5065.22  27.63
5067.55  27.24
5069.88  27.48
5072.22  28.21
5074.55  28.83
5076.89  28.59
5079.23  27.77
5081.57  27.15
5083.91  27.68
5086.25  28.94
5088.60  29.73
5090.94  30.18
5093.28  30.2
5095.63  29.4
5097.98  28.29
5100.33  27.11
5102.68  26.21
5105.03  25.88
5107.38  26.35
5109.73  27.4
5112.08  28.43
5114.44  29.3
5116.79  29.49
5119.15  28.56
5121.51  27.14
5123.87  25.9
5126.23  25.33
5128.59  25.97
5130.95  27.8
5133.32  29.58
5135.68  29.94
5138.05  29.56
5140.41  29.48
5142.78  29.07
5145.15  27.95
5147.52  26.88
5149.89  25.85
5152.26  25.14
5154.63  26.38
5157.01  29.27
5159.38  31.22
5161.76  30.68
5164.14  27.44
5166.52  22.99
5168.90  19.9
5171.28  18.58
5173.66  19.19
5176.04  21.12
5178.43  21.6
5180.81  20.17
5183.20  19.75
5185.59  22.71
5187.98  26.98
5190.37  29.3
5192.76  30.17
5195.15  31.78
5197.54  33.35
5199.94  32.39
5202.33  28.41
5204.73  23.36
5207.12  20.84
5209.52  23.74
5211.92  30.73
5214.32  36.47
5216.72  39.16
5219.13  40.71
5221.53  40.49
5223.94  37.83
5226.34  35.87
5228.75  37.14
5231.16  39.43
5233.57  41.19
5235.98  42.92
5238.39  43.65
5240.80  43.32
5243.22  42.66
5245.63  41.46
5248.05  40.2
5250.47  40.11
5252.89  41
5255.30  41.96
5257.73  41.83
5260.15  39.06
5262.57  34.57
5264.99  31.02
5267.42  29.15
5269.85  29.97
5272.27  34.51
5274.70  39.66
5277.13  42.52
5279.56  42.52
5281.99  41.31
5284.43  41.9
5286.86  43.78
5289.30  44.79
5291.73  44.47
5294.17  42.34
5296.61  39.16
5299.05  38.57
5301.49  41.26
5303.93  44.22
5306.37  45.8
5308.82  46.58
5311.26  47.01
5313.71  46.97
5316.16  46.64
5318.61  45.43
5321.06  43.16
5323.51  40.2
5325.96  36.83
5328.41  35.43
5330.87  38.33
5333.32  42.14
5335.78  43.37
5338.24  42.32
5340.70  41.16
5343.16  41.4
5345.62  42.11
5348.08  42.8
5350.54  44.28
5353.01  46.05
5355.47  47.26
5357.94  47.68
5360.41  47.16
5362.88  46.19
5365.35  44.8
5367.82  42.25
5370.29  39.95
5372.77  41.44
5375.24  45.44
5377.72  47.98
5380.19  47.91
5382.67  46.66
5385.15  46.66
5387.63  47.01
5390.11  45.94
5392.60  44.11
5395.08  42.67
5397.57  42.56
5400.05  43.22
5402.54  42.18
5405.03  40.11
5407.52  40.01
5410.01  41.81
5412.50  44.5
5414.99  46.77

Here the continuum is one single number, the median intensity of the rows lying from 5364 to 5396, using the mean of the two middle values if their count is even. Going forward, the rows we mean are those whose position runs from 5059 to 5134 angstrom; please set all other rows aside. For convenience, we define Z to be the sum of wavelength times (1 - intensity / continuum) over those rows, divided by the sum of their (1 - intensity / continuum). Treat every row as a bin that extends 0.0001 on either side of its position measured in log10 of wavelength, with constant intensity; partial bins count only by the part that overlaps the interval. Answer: 5097.3 angstrom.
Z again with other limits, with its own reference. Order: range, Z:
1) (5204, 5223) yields 5210.1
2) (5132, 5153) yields 5143.3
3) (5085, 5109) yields 5097.4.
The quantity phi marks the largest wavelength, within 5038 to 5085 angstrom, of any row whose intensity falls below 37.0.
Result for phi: 5083.91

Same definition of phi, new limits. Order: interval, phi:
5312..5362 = 5328.41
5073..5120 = 5119.15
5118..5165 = 5164.14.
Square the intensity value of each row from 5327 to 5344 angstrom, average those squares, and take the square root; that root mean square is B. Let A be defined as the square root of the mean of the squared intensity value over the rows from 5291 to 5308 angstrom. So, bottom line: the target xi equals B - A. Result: -2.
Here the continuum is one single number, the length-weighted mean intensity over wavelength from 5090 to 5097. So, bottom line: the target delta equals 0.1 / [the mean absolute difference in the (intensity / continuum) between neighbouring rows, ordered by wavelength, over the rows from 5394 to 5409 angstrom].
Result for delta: 3.8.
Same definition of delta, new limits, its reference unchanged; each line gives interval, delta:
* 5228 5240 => 1.8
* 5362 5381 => 1.5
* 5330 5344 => 2.0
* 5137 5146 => 5.6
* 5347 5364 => 2.8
